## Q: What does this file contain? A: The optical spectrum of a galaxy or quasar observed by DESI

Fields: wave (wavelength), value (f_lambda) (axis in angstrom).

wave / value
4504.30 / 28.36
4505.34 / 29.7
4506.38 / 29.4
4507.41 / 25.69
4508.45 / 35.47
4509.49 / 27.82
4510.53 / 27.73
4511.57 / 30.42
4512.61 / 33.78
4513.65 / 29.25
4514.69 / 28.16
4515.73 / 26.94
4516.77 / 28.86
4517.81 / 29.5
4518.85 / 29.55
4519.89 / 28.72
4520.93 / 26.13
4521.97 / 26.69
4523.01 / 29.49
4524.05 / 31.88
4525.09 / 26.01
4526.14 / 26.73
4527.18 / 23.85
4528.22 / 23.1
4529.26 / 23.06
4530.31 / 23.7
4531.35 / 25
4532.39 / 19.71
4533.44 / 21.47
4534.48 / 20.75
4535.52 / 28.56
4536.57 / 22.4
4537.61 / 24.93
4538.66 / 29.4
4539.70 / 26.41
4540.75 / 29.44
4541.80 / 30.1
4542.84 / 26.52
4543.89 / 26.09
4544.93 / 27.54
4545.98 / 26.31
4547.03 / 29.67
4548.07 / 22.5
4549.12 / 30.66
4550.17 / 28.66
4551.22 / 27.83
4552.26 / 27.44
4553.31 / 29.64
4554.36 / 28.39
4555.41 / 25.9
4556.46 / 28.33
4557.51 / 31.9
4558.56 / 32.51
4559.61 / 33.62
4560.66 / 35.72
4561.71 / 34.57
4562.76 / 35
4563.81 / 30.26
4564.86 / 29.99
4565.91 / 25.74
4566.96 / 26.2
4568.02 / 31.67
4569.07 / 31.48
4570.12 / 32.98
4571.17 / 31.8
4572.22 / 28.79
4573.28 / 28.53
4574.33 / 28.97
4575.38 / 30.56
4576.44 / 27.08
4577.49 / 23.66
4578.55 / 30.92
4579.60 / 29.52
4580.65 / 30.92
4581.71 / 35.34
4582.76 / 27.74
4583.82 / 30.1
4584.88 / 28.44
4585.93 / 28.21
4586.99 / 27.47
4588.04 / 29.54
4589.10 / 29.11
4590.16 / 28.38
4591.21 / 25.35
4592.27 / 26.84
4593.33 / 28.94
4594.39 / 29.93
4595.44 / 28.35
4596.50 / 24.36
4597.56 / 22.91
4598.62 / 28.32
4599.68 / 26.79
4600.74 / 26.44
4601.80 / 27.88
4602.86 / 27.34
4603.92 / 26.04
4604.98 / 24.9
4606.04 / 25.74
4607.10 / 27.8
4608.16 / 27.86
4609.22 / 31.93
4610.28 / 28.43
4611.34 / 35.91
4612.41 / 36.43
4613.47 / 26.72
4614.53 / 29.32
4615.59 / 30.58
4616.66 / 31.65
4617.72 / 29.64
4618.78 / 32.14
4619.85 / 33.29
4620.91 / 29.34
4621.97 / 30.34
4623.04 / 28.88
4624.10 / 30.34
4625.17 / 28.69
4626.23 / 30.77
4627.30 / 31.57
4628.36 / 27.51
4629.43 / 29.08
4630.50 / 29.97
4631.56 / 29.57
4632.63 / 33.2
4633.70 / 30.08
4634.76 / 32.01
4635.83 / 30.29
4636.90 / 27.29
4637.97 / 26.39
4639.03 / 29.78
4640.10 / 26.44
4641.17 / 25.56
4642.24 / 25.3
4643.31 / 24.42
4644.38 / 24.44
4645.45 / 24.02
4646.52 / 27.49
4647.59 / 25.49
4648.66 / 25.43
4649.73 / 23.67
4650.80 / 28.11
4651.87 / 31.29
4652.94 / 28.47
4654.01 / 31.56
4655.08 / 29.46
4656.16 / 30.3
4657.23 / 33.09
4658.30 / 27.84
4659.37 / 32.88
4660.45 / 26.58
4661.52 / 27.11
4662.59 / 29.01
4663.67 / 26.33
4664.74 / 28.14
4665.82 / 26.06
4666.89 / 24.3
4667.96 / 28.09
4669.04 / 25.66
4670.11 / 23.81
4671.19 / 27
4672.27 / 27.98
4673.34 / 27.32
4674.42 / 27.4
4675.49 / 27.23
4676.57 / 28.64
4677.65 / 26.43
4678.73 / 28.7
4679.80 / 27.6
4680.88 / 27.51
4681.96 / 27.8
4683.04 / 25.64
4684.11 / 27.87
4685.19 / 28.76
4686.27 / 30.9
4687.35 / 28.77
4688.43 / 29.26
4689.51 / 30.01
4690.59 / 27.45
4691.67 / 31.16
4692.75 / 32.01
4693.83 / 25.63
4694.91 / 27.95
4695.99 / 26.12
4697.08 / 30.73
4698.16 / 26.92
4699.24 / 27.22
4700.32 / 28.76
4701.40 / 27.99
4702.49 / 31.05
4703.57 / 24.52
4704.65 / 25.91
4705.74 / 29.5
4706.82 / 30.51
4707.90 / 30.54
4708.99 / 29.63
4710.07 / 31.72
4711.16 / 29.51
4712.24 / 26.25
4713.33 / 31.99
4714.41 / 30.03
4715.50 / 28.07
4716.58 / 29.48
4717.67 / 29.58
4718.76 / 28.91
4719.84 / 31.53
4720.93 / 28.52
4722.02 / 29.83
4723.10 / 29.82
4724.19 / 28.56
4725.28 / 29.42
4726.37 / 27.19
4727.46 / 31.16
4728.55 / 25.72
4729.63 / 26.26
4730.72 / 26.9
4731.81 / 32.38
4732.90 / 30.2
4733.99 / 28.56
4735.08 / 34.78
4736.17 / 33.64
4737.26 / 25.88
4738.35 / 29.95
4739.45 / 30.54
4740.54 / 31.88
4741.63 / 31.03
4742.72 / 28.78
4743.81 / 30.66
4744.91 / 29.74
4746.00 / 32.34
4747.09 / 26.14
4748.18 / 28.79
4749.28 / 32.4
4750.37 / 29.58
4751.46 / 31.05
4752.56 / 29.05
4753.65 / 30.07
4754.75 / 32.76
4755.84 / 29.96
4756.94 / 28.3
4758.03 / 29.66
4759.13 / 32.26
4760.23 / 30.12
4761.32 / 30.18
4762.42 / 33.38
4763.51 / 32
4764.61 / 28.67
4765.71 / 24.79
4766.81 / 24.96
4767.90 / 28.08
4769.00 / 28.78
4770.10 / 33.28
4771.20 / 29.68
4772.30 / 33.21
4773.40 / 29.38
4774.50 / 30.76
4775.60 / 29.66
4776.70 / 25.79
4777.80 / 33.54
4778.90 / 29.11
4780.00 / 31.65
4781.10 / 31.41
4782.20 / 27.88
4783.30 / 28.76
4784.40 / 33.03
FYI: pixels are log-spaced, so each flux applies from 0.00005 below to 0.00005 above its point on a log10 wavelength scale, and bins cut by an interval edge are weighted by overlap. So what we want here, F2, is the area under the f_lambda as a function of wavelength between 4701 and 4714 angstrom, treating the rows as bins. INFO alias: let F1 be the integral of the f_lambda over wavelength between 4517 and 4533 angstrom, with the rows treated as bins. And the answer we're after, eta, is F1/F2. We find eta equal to 1.1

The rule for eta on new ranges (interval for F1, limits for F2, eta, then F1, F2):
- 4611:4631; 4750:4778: 0.7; 612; 838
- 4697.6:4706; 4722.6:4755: 0.2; 233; 966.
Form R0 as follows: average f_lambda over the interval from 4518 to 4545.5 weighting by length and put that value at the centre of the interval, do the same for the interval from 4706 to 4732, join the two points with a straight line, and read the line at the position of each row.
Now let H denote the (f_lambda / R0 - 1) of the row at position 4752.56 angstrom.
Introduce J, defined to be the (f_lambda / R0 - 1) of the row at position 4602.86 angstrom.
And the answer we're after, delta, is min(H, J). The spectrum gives -0.03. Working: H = -0.03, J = 0.00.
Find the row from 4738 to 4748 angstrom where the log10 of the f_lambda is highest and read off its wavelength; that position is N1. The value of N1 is 4746.00 angstrom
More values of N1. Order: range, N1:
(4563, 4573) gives 4570.12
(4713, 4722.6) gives 4713.33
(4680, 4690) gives 4686.27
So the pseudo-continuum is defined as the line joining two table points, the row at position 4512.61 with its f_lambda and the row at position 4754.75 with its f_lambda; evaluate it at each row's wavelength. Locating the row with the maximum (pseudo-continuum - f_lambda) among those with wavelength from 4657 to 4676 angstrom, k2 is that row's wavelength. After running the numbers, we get 4670.11 angstrom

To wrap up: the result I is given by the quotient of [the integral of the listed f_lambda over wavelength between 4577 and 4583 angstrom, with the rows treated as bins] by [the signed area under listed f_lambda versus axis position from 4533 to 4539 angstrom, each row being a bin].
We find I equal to 1.2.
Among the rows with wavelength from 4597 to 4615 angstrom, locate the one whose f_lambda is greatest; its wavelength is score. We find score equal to 4612.41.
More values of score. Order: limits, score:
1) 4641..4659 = 4657.23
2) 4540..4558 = 4557.51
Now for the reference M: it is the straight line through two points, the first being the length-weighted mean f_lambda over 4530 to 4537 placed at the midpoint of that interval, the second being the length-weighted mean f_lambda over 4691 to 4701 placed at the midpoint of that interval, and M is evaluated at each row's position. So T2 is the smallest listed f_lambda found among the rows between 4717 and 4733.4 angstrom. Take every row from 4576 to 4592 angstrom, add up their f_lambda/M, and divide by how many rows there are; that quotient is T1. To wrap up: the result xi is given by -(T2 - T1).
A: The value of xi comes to -24.6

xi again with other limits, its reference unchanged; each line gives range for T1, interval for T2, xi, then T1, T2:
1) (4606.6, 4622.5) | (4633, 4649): -22.8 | 1.19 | 24.02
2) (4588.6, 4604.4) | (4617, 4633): -26.4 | 1.08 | 27.51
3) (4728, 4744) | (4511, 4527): -25.0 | 1.00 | 26.01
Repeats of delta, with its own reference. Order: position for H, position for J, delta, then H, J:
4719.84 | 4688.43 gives 0.02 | 0.08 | 0.02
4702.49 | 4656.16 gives 0.07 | 0.07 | 0.07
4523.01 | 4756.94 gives -0.05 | 0.14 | -0.05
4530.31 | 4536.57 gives -0.14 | -0.09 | -0.14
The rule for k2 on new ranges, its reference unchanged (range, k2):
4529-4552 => 4532.39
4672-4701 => 4683.04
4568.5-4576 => 4573.28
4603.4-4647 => 4645.45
